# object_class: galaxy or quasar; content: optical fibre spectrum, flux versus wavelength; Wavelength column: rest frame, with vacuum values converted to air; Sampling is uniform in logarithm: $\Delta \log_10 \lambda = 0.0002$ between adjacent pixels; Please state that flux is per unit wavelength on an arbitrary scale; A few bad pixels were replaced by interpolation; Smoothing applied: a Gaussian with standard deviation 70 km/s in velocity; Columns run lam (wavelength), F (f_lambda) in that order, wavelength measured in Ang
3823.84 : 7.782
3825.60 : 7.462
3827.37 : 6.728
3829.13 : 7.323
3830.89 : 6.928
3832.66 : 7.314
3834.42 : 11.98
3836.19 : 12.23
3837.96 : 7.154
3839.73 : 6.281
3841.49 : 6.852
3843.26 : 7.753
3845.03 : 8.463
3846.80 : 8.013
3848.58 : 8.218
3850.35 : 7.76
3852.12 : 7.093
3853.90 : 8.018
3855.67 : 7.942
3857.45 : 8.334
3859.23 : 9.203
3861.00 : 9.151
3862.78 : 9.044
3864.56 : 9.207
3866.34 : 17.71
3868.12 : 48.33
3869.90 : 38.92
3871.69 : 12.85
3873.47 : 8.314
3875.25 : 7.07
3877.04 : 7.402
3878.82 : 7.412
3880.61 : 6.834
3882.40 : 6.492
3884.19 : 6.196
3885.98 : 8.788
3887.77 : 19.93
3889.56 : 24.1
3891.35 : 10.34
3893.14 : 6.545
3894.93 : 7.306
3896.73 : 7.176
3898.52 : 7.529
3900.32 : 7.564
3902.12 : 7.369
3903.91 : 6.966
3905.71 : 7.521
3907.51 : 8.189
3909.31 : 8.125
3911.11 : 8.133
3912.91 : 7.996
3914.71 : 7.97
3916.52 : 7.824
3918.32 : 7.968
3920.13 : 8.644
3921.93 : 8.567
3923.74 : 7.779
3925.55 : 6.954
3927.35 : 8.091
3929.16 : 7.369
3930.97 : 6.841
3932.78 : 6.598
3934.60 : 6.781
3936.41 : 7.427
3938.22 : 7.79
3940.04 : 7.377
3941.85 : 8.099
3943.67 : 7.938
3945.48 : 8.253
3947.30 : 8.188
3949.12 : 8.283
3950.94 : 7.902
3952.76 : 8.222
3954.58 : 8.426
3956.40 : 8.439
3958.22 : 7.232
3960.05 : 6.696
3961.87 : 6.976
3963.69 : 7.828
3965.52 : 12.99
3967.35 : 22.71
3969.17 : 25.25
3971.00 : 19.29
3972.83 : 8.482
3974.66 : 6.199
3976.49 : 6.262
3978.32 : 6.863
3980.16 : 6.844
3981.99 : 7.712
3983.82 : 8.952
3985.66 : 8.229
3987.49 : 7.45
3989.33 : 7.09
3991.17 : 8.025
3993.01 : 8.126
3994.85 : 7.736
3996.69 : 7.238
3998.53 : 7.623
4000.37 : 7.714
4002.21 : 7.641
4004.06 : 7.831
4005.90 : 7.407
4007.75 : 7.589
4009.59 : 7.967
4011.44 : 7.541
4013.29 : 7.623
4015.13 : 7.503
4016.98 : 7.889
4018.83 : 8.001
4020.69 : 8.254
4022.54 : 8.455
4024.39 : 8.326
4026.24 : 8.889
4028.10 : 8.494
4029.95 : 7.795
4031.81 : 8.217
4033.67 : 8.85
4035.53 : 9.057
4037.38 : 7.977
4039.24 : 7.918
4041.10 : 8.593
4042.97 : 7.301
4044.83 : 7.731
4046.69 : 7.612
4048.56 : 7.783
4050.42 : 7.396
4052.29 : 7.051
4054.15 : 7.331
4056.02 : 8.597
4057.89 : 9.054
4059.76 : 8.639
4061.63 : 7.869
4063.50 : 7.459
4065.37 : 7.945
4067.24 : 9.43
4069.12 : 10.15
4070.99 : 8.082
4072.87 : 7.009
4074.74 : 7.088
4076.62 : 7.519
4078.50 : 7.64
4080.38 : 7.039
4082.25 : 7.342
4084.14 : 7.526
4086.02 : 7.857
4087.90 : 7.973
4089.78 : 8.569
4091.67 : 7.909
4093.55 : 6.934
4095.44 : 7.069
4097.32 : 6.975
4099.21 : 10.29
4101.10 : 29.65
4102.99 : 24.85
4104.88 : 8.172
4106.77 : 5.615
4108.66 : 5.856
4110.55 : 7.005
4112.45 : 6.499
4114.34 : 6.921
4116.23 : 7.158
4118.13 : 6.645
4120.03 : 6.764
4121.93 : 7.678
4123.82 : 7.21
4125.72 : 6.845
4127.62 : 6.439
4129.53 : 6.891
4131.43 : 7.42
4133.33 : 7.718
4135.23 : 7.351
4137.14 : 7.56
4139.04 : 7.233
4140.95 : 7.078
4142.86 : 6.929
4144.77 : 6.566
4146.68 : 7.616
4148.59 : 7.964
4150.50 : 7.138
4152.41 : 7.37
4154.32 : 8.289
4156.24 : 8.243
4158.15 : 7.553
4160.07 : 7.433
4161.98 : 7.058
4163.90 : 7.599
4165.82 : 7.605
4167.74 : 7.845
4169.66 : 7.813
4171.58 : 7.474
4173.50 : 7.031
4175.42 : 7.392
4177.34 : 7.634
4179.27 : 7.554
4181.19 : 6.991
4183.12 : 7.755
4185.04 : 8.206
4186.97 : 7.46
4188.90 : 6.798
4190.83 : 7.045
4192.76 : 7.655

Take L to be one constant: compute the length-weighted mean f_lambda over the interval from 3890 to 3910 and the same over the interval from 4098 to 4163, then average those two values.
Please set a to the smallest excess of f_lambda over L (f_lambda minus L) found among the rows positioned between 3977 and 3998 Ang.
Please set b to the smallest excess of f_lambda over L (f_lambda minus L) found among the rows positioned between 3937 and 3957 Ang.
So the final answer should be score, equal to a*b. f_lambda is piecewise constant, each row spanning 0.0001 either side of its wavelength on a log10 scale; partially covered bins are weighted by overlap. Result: 1.22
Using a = -1.4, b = -0.9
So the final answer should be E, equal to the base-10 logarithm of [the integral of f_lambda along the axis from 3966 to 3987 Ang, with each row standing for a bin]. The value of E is 2.38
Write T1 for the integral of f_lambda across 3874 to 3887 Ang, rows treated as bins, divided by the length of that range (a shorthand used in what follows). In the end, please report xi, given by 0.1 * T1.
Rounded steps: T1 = 7.3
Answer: 0.73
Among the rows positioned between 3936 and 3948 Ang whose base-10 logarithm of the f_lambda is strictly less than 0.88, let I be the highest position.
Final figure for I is 3940.04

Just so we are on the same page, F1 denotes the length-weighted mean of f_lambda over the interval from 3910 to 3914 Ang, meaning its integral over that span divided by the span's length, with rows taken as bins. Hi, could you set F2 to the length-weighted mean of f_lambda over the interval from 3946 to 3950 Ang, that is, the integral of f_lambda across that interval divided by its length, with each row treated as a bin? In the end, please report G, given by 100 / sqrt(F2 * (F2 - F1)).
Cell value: 88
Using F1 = 8.1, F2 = 8.2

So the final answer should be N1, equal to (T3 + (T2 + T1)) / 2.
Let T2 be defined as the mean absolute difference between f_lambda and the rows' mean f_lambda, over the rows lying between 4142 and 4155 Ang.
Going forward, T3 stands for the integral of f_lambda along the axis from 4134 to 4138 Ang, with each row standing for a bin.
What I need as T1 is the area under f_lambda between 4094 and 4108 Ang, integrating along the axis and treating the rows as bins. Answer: 105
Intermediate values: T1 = 180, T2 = 0.47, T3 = 30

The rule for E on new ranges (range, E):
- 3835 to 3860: 2.31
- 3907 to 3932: 2.29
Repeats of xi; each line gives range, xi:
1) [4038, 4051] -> 0.78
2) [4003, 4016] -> 0.76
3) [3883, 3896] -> 1.17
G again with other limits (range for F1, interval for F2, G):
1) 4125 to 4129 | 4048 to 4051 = 37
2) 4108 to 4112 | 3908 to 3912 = 27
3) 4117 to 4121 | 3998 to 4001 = 37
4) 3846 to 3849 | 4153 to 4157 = 112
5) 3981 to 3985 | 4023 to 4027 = 63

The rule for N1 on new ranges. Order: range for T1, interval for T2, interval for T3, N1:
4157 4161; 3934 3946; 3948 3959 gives 60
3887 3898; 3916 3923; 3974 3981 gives 91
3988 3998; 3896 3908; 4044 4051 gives 65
